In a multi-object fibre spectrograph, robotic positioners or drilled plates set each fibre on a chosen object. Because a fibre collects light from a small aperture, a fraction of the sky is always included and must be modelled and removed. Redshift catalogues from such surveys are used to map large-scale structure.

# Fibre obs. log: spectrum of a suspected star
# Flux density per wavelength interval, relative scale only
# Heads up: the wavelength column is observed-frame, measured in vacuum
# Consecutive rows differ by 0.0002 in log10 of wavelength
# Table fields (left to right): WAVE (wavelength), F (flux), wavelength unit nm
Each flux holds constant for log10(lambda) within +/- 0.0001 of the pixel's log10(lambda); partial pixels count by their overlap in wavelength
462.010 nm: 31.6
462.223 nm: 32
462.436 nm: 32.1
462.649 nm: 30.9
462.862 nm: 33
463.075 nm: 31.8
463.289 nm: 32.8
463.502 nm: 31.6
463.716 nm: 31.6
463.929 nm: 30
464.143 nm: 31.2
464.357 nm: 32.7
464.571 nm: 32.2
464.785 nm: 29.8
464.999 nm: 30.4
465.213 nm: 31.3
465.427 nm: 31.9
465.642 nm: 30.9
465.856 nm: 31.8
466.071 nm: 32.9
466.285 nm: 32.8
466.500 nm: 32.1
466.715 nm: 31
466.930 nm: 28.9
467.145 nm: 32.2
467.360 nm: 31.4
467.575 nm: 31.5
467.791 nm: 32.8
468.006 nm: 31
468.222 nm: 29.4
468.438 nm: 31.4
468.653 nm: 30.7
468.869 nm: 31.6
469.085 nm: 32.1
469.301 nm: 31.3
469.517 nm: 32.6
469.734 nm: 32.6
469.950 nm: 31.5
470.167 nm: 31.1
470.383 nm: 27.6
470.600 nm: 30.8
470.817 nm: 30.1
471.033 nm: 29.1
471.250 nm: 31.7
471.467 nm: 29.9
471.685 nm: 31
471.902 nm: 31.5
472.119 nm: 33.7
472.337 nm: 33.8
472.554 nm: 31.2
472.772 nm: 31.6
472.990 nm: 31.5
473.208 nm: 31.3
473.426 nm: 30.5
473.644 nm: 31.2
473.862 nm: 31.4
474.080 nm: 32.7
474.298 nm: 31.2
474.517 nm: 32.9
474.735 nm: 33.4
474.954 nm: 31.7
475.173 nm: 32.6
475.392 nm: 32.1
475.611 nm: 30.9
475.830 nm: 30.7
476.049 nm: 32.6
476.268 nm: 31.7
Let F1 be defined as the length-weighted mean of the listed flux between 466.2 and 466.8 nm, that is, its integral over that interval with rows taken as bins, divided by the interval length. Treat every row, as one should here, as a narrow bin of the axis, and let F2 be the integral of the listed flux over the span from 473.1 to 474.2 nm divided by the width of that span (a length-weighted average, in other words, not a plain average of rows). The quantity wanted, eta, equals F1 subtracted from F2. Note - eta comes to -0.51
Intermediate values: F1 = 31.95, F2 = 31.4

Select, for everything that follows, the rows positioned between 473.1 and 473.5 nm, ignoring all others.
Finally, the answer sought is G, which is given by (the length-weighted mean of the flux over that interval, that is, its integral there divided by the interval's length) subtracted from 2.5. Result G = -28.4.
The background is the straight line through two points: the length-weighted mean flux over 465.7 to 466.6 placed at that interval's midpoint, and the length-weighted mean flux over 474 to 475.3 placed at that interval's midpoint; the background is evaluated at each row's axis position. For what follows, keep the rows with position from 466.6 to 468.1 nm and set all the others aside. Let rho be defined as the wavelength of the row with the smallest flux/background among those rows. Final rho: 466.930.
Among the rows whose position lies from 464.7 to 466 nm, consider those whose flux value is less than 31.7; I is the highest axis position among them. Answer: 465.642 nm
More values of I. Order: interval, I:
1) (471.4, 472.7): 472.554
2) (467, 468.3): 468.222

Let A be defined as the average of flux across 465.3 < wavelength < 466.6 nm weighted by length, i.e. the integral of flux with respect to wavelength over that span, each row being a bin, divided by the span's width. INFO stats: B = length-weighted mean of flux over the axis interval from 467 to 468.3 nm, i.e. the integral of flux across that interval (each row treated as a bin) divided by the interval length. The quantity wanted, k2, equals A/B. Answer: 1.022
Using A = 32.1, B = 31.4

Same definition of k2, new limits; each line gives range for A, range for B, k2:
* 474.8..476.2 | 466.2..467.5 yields 1.014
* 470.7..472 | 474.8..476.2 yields 0.960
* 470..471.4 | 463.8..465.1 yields 0.970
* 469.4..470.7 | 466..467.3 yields 0.981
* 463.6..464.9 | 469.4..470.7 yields 1.007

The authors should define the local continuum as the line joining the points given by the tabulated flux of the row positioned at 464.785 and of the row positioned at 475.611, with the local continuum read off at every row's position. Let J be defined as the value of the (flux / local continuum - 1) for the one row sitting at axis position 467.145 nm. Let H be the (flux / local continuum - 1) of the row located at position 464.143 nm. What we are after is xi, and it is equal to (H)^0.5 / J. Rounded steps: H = 0.049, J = 0.07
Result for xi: 3.1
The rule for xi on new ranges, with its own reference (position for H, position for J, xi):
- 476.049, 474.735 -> 2.8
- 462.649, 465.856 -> 3.3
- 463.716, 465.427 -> 3.7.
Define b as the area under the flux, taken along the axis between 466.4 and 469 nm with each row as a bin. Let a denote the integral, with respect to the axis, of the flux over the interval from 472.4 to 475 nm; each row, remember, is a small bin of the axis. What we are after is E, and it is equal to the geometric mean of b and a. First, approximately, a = 82.6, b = 81.1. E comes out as 81.8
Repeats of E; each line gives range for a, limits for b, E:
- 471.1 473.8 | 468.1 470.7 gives 82.9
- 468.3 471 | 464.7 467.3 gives 82.7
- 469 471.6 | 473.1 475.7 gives 81.5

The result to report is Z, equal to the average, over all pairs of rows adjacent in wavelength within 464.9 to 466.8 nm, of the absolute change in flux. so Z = 0.8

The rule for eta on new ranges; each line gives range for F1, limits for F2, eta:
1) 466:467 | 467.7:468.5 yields -0.51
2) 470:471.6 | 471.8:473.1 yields 2.11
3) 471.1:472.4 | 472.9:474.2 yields -0.31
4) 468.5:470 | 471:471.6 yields -1.42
